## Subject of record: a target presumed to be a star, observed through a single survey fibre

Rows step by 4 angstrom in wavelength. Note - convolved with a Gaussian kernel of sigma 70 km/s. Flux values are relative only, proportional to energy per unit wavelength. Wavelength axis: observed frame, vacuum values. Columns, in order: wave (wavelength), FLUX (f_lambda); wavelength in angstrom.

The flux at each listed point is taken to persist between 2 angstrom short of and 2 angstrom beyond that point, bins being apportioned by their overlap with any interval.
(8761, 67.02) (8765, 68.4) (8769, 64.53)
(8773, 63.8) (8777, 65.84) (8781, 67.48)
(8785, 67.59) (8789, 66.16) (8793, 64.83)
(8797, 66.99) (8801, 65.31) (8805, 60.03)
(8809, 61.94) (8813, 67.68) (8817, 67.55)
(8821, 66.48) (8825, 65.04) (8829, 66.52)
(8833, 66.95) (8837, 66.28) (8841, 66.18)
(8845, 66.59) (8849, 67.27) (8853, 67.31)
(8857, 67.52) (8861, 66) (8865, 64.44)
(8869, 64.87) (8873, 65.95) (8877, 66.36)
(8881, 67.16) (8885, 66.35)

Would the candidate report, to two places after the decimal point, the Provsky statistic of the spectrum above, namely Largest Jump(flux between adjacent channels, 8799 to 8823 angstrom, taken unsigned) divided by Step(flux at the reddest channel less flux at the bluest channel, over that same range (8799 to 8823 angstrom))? 4.91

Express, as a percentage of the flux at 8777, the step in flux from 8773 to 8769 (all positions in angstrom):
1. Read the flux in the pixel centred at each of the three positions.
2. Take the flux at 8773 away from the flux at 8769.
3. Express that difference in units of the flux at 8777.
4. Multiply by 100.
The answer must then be 1.1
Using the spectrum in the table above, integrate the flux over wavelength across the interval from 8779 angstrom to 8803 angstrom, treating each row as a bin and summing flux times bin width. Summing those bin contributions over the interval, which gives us 1593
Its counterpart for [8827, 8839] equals 799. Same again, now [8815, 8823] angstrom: 536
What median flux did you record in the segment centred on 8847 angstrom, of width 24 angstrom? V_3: 66.9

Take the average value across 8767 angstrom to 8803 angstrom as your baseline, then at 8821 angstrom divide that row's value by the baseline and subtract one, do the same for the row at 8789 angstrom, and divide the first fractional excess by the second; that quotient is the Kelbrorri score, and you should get 2.0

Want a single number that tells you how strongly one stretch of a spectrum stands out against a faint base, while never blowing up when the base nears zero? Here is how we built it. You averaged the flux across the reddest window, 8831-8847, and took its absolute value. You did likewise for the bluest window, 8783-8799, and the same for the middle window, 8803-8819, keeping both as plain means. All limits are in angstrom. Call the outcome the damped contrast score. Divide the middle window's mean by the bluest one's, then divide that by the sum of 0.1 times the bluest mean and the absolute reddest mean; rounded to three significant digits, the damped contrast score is 0.0132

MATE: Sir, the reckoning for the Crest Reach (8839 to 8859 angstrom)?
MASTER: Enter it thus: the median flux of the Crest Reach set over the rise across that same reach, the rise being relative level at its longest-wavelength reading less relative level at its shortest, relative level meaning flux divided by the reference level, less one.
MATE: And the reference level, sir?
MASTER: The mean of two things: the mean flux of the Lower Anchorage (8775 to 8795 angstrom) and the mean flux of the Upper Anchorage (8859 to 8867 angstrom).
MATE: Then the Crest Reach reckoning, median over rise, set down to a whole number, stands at 3303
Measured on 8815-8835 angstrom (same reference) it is -7295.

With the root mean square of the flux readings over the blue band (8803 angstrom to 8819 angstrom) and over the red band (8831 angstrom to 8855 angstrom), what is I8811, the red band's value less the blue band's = 2.4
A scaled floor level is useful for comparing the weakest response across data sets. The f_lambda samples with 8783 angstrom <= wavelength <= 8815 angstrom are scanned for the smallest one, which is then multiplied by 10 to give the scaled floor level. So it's 600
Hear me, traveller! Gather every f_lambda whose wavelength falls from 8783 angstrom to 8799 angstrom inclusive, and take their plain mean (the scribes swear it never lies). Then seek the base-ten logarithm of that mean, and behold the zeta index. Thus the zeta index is 1.82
